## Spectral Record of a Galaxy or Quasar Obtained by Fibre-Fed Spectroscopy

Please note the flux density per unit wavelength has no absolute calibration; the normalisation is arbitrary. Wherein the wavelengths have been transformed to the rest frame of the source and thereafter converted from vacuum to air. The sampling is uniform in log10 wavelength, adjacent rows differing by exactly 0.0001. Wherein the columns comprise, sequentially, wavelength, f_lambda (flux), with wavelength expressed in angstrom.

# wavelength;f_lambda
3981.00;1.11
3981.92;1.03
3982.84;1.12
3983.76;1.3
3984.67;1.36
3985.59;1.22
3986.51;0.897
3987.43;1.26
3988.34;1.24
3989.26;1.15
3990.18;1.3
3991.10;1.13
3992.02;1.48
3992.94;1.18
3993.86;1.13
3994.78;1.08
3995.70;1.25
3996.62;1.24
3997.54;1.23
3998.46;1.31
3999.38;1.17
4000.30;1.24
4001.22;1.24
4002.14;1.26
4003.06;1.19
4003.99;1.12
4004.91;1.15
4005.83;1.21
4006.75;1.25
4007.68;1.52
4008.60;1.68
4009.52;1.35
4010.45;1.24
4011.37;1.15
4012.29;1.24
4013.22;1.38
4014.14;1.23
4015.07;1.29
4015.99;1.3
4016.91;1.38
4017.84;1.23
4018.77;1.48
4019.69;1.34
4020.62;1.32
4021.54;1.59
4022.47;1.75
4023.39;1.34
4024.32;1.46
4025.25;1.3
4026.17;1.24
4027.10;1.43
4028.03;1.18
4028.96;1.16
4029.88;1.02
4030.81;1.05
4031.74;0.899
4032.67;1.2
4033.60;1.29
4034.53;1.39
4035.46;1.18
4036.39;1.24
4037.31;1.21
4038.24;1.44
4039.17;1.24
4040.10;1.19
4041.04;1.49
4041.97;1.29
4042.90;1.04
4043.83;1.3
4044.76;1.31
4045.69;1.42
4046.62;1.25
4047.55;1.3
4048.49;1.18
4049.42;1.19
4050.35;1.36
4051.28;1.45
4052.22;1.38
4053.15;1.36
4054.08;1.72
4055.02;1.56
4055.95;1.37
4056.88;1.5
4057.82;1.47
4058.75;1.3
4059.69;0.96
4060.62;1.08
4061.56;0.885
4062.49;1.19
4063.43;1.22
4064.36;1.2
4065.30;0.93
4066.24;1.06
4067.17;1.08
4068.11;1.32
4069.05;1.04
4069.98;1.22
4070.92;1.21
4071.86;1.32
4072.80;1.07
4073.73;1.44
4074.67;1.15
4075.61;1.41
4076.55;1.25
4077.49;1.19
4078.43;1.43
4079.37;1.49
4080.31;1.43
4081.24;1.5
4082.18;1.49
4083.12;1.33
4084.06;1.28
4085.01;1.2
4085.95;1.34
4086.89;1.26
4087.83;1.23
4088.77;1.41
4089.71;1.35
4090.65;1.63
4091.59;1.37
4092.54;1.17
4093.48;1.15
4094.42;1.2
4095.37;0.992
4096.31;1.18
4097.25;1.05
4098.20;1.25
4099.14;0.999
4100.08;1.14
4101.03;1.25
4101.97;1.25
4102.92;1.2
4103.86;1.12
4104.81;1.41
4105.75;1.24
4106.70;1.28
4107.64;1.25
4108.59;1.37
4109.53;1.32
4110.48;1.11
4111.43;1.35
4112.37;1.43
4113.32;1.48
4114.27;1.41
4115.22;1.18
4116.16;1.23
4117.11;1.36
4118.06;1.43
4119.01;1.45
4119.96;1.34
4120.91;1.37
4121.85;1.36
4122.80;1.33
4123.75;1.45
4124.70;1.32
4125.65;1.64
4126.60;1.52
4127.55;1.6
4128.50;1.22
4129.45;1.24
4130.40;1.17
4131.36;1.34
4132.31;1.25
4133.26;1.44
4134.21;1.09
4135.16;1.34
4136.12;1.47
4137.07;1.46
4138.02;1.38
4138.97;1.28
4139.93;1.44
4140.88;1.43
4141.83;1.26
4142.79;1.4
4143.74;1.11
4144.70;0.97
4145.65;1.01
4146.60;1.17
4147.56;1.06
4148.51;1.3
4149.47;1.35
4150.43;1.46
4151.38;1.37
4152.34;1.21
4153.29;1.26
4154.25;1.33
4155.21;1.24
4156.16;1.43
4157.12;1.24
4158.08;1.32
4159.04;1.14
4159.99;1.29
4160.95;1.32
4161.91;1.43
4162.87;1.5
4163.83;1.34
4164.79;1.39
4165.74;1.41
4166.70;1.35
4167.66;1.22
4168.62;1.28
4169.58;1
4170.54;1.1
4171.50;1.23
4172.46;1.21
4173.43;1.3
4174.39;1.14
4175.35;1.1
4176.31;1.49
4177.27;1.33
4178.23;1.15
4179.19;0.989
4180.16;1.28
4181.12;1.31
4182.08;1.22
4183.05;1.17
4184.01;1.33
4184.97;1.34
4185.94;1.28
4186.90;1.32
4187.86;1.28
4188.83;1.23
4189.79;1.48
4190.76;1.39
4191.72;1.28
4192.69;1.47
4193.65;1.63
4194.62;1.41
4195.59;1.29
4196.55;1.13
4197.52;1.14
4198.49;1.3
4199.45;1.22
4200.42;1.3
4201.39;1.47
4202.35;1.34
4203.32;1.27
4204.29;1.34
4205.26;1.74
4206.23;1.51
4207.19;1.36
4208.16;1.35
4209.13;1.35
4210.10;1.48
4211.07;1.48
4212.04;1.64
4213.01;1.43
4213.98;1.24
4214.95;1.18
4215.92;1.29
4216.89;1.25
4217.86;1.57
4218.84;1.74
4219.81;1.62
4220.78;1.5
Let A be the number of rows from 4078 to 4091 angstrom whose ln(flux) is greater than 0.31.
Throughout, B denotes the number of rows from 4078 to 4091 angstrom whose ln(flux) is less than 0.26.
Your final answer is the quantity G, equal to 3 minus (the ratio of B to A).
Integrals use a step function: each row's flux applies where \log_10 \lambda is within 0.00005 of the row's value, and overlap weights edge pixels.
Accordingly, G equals 2.43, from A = 7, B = 4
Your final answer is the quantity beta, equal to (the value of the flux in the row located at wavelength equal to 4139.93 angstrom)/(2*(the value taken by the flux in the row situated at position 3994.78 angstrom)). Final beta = 0.667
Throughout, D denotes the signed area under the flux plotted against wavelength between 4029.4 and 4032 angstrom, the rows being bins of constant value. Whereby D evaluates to 2.6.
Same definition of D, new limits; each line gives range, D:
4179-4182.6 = 4.4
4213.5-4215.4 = 2.3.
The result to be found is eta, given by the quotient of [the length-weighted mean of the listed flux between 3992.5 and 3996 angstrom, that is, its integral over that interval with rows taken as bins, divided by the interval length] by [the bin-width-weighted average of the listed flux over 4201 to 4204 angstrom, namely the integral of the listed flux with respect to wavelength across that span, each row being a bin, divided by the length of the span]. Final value 0.85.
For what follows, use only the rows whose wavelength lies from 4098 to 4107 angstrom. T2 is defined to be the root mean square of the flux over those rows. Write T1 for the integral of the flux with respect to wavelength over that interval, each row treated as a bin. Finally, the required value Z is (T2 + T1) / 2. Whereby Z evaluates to 6.1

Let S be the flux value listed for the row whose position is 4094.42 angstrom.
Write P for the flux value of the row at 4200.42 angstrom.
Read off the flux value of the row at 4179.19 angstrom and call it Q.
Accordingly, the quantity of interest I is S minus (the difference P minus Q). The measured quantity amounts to 0.89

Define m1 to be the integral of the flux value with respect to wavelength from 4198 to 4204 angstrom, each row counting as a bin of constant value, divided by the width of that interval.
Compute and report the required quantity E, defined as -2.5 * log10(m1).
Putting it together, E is -0.30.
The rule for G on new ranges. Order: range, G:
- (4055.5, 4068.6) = 0.00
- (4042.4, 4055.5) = 2.20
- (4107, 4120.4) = 2.33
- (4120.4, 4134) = 2.33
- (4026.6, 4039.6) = -0.67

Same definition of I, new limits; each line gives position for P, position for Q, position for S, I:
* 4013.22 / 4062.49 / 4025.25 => 1.11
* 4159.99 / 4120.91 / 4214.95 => 1.26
